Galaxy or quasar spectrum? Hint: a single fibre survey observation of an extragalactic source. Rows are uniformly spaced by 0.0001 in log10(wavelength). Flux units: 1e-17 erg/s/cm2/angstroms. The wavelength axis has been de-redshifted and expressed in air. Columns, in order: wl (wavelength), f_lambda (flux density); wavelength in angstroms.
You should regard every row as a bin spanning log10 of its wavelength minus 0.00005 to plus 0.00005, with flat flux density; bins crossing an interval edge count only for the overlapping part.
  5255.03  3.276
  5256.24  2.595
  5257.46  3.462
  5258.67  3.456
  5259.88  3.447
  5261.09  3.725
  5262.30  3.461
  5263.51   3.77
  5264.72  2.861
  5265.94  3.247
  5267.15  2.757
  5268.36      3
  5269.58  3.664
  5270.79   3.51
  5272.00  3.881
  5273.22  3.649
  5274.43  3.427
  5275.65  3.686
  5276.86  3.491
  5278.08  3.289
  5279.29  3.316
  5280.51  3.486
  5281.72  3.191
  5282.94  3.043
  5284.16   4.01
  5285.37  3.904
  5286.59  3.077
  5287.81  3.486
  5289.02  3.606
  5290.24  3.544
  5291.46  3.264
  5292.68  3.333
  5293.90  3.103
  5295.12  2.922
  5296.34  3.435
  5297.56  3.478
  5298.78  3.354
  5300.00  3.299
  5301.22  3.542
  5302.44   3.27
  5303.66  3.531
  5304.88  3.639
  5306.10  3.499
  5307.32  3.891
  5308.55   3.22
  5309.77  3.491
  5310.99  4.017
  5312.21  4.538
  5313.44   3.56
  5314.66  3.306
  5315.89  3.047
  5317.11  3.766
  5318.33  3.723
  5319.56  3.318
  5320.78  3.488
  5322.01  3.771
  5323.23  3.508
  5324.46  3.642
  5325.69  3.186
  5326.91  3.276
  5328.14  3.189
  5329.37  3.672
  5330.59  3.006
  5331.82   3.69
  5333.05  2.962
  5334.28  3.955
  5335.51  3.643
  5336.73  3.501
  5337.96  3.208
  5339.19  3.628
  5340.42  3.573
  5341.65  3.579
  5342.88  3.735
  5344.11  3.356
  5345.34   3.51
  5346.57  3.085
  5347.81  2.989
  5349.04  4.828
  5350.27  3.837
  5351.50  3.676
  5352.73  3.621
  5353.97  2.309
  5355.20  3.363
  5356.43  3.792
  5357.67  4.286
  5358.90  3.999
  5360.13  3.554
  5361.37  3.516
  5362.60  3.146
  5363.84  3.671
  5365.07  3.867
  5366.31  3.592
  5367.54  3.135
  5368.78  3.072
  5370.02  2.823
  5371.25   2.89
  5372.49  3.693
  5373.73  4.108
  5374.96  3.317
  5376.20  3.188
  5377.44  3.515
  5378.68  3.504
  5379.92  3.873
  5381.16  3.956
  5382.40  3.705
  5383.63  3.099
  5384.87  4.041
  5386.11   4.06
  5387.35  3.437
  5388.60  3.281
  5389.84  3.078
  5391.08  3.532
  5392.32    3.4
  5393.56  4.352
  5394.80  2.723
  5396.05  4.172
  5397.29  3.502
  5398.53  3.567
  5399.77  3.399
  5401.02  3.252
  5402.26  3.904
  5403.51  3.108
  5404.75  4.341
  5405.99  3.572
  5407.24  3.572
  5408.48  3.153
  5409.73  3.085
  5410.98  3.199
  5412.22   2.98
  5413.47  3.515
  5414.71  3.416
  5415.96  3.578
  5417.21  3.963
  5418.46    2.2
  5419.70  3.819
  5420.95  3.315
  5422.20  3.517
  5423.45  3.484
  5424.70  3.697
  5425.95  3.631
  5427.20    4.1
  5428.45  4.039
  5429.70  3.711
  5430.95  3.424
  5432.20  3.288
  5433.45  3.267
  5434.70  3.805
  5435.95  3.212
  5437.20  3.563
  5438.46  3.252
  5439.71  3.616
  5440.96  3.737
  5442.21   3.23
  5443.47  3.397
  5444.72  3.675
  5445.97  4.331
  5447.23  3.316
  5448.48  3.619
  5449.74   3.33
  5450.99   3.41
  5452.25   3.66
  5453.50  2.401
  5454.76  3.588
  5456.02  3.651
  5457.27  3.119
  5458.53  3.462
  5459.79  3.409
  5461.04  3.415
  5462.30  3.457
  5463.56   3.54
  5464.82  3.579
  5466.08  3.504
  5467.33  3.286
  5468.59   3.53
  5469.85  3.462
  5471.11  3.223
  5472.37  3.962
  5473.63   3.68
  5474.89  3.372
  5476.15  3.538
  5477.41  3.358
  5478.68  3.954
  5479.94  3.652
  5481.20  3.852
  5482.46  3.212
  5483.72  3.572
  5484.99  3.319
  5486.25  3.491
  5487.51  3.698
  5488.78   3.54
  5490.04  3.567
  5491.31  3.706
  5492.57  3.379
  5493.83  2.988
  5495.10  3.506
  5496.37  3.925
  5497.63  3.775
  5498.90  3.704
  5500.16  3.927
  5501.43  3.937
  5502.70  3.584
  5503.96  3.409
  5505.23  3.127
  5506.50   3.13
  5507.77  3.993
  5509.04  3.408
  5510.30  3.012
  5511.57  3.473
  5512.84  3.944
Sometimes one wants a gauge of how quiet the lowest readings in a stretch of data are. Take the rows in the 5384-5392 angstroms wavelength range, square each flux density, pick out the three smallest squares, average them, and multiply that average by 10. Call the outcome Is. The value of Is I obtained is 107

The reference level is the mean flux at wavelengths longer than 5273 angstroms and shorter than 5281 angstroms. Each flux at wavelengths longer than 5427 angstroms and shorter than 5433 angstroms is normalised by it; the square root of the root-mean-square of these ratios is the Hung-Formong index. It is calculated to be 1.04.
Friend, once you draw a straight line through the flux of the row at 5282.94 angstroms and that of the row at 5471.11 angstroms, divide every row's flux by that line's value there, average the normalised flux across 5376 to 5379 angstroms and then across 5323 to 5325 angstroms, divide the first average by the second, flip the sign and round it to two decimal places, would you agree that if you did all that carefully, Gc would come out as -0.94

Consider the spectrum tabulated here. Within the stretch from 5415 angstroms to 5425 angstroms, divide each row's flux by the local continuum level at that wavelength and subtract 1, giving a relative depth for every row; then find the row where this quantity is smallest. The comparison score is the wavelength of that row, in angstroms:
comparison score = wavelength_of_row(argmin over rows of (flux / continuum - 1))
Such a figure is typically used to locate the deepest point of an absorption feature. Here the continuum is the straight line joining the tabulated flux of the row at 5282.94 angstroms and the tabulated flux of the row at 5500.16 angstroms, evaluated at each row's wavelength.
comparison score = 5418.46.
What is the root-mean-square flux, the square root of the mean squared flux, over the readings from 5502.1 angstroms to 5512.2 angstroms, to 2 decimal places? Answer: 3.40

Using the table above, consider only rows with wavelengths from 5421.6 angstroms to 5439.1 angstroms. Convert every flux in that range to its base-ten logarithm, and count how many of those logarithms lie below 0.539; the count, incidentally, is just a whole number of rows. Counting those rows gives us 5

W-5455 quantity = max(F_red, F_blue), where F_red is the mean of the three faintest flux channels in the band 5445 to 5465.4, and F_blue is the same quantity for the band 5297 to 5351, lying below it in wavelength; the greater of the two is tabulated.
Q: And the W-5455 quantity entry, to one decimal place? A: 3.0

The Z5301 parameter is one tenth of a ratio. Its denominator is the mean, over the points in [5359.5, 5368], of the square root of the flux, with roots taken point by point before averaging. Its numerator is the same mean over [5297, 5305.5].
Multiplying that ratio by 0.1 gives 0.099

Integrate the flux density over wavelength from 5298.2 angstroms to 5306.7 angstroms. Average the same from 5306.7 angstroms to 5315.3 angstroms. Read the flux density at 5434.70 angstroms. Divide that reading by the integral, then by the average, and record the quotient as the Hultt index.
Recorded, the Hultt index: 0.035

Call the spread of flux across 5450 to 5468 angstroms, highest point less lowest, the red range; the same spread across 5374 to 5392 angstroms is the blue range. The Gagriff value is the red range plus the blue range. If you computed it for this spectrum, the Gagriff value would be 2.2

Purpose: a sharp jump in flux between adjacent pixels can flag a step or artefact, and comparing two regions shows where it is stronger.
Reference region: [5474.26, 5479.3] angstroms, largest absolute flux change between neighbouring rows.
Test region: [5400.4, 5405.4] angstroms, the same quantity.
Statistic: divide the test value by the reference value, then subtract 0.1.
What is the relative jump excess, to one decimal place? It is 2.0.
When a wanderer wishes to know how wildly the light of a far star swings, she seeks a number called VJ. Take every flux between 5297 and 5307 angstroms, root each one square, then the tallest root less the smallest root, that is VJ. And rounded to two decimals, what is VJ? 0.10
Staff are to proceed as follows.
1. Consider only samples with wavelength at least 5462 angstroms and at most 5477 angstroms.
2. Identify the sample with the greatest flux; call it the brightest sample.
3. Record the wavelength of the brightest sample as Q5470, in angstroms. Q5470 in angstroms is 5472.37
